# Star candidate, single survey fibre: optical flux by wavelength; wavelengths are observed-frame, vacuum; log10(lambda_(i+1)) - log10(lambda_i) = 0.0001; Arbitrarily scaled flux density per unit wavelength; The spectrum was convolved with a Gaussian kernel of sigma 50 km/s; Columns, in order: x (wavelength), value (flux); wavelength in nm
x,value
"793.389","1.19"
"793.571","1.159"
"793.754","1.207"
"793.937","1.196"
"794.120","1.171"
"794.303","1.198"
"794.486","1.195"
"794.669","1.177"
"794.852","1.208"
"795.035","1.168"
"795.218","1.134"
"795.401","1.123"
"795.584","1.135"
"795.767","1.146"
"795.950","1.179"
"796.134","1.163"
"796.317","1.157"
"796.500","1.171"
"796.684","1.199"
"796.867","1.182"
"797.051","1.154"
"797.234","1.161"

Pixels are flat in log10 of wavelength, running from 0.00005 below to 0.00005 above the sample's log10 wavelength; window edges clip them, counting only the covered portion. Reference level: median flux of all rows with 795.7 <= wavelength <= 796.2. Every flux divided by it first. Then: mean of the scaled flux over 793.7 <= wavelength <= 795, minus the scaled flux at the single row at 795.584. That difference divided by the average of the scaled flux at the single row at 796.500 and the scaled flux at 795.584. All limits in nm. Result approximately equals 0.05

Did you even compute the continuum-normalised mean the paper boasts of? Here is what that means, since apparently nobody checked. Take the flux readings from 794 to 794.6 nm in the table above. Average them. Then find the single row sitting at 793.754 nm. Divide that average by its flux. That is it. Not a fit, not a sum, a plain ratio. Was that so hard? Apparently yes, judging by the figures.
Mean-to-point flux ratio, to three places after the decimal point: 0.984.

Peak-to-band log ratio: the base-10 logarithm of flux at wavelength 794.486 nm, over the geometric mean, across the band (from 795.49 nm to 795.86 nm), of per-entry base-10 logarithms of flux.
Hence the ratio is 1.36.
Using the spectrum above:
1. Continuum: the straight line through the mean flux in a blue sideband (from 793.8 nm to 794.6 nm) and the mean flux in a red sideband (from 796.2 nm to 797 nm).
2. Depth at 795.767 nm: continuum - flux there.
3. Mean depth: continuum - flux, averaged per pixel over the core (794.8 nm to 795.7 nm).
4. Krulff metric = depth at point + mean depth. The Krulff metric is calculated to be 0.067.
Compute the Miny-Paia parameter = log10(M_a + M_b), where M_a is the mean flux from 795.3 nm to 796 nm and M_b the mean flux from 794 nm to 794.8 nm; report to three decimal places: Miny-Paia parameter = 0.368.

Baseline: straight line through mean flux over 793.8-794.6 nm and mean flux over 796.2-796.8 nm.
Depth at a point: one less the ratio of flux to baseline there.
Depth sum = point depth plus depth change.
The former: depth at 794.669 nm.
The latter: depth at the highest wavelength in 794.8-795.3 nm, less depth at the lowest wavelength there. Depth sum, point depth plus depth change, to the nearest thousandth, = 0.069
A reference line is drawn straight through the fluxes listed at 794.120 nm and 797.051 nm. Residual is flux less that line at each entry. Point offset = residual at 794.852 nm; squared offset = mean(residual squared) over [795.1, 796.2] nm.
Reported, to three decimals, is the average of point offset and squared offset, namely 0.021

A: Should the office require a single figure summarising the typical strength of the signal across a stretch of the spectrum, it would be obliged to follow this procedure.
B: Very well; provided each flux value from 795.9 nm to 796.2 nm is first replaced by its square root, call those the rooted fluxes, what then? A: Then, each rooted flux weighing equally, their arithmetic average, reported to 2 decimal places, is 1.08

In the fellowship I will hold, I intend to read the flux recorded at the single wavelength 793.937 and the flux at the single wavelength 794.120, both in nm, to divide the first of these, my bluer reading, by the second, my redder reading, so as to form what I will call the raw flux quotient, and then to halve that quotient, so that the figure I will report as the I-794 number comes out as 0.511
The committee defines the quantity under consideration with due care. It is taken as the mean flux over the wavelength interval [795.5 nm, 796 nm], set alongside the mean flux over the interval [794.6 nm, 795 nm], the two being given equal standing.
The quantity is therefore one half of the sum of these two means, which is 1.17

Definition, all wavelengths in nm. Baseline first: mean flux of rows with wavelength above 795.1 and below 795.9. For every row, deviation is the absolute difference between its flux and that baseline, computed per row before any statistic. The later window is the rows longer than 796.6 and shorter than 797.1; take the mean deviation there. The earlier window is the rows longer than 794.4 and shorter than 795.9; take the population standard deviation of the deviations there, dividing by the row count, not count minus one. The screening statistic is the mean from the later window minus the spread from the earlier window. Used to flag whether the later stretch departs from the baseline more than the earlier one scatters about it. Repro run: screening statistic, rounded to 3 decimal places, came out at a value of 0.018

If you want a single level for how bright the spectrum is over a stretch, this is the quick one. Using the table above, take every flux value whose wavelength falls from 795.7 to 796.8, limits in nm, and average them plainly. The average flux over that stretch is 1.17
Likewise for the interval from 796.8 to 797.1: 1.17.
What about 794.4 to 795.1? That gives 1.19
